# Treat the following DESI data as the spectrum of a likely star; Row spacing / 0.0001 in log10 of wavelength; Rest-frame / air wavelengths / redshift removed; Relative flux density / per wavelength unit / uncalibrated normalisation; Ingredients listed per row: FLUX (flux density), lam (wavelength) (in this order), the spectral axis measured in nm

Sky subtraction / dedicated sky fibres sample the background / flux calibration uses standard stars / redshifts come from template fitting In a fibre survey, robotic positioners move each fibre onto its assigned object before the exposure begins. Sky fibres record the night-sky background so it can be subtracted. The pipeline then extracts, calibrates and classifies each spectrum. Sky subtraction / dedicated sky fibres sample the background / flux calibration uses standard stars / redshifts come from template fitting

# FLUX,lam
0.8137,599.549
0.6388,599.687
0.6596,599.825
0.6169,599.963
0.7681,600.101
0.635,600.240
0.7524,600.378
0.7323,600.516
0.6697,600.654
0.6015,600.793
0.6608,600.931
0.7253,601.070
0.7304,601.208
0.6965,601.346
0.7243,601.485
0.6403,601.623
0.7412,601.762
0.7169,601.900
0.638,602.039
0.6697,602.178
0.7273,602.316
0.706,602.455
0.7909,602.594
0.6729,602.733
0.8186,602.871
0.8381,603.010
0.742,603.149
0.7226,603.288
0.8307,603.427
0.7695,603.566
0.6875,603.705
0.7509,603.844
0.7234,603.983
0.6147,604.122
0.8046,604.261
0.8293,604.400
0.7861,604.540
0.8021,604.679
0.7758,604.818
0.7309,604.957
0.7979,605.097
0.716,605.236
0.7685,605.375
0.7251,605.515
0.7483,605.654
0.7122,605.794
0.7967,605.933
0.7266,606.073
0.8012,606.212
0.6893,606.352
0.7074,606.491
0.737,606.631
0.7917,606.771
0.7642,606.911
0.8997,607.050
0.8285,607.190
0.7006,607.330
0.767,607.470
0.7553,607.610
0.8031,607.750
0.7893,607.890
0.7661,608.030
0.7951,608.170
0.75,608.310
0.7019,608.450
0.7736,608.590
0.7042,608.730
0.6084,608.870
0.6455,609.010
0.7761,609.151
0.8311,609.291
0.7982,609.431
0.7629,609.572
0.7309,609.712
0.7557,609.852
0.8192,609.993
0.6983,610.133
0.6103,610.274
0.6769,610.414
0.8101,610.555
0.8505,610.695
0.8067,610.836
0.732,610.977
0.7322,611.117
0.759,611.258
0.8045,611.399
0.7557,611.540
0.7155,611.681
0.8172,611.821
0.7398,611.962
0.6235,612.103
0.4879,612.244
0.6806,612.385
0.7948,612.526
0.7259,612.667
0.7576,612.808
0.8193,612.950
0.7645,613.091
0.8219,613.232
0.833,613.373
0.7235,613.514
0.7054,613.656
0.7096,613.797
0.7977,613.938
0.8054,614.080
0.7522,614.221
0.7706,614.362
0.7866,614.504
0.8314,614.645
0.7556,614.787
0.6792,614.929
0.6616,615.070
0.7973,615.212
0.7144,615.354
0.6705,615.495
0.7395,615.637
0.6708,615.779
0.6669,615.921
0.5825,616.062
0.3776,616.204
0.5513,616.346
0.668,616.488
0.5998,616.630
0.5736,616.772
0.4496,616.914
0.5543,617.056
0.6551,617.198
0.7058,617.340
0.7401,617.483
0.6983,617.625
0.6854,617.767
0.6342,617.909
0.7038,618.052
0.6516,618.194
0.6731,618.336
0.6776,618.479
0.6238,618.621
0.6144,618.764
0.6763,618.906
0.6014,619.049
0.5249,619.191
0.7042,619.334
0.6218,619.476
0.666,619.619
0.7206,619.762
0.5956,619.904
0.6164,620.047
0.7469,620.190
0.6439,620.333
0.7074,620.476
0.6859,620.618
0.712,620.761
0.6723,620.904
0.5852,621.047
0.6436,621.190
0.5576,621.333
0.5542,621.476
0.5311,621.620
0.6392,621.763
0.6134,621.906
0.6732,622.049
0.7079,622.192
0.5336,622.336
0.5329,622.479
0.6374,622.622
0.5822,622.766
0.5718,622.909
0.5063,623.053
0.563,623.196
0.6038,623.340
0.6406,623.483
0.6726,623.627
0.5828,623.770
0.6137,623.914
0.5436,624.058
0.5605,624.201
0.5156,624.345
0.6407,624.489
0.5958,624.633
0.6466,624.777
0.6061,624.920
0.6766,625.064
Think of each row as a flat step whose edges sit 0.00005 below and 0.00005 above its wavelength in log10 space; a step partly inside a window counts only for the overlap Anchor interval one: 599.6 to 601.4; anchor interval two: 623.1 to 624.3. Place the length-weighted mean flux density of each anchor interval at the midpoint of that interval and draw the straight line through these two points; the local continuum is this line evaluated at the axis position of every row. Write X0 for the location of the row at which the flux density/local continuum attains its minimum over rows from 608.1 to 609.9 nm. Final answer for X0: 608.870 nm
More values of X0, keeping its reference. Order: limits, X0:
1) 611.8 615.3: 612.244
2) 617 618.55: 617.056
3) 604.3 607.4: 606.352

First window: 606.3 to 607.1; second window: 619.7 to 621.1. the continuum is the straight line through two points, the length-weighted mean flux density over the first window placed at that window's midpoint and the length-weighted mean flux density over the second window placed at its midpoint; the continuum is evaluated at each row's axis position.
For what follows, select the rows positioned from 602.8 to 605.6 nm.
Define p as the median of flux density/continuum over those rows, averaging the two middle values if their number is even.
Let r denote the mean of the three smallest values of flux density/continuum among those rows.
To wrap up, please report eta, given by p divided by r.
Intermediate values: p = 0.99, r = 0.86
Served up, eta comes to 1.15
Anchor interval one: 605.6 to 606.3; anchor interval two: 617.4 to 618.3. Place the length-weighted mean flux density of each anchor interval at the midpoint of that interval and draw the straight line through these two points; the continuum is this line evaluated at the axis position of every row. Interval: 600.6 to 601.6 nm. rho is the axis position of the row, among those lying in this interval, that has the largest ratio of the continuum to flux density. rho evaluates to 600.793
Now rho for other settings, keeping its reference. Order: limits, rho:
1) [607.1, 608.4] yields 607.330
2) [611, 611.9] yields 611.681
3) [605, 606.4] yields 606.352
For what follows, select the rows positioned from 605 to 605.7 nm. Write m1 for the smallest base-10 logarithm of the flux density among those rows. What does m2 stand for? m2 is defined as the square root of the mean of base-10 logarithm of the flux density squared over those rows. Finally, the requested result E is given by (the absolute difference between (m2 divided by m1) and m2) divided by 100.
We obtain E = 0.0099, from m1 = -0.145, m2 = 0.13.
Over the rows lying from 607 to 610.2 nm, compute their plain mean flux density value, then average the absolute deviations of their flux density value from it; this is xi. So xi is 0.047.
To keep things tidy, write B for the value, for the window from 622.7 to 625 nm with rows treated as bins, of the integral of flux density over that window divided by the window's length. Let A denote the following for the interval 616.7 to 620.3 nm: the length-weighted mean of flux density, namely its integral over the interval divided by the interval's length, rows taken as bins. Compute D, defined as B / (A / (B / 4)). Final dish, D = 0.14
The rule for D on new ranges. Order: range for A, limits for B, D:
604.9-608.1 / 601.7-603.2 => 0.18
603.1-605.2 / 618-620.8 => 0.14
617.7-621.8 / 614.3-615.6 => 0.21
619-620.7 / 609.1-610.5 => 0.21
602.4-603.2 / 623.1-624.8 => 0.12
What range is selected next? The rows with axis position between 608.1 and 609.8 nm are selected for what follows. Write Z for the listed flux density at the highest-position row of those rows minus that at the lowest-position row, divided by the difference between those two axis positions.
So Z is -0.042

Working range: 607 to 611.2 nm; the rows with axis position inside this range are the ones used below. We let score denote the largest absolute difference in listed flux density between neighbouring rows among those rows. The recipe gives 0.133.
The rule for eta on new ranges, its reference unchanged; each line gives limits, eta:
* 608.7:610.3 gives 1.20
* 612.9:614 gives 1.09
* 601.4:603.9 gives 1.12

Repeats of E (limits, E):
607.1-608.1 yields 0.0086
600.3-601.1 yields 0.0092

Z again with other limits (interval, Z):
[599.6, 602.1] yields 0.000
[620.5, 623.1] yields -0.074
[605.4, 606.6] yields -0.018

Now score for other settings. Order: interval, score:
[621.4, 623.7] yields 0.174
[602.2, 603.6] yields 0.146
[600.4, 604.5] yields 0.190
